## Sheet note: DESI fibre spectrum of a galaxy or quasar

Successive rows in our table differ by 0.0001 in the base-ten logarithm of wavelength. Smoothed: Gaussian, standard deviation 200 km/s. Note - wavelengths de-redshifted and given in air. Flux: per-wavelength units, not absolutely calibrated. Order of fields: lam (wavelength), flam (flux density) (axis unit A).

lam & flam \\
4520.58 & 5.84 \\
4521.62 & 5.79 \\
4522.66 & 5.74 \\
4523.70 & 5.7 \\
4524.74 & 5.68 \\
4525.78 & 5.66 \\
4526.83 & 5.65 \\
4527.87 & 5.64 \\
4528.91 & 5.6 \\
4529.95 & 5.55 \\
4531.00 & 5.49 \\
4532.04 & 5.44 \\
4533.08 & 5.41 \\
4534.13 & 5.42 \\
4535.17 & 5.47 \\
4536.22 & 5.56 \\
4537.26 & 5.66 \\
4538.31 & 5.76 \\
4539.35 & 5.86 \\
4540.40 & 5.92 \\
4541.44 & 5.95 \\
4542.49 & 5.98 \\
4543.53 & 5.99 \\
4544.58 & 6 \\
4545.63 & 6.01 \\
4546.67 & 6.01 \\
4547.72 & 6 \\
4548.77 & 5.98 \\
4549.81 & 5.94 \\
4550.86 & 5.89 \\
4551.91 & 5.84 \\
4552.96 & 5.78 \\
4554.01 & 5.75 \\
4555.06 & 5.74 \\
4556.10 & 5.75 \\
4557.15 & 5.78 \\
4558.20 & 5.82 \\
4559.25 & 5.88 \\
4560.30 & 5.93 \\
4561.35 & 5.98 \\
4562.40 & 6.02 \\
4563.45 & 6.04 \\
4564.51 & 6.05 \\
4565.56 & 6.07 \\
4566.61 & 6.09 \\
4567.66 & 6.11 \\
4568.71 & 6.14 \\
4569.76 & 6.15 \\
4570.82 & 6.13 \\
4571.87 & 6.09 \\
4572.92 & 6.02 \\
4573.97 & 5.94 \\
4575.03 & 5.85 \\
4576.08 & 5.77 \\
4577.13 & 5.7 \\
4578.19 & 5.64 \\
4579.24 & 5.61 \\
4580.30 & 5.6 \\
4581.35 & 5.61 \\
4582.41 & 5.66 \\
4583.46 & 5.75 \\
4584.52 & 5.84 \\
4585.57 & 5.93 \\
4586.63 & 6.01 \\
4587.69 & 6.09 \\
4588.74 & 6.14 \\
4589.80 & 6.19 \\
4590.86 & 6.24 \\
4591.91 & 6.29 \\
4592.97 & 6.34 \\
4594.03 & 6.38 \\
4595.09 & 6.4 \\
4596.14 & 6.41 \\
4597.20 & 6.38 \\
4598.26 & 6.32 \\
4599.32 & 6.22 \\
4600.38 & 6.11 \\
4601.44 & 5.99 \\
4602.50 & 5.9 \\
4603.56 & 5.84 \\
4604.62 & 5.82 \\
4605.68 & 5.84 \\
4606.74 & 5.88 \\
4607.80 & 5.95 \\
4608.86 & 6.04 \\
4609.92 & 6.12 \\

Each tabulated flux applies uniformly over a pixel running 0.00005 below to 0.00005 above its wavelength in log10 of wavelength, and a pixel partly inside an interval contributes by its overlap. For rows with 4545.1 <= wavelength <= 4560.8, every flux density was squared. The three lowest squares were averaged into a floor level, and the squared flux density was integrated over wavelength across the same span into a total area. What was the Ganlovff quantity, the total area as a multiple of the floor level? 16.4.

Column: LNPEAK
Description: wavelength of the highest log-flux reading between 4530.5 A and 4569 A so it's 4568.71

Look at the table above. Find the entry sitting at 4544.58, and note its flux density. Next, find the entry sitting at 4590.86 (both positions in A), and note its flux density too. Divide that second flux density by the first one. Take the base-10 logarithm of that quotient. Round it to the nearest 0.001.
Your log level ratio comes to 0.017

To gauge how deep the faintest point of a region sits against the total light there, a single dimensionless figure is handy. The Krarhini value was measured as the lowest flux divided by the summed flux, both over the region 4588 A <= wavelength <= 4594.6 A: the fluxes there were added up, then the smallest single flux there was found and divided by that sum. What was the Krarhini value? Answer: 0.163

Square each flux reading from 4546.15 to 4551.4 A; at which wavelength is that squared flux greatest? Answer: 4546.67 A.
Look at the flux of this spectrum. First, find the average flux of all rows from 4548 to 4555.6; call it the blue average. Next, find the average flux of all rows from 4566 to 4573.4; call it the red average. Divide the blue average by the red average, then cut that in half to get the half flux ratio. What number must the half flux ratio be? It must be 0.479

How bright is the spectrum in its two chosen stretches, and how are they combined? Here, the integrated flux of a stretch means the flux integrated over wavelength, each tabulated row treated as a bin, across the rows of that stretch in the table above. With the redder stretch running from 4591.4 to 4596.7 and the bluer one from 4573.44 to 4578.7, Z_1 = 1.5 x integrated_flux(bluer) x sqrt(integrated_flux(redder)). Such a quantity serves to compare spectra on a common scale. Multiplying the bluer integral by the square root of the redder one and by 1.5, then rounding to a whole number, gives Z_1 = 265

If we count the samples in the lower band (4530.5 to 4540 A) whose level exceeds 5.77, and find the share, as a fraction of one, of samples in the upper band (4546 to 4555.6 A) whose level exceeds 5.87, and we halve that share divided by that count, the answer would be 0.28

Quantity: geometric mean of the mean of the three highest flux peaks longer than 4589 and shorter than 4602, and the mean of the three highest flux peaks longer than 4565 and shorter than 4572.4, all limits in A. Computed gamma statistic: 6.27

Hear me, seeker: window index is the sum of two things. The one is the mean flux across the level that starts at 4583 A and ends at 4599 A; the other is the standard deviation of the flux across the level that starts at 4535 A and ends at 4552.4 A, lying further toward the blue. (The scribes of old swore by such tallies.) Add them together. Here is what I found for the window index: 6.3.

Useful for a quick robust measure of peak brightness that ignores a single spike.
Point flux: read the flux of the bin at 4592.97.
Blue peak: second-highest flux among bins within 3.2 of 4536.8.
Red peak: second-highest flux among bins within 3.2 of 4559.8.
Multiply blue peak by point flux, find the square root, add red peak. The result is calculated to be 12.0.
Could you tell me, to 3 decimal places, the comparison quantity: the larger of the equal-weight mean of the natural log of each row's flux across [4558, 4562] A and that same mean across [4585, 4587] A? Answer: 1.787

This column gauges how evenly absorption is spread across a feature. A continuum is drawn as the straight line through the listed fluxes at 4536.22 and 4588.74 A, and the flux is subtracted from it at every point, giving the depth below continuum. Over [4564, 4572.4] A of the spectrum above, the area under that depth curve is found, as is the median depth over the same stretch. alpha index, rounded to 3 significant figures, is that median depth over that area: 0.119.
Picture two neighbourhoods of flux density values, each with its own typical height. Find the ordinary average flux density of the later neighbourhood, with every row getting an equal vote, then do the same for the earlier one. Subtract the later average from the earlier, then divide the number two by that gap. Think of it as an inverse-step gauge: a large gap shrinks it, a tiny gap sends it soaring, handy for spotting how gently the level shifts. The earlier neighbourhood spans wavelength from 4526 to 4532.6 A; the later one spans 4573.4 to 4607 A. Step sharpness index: -4.7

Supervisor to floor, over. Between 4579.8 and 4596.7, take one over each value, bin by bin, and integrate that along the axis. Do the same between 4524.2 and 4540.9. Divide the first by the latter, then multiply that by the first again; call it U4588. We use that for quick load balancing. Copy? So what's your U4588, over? 2.63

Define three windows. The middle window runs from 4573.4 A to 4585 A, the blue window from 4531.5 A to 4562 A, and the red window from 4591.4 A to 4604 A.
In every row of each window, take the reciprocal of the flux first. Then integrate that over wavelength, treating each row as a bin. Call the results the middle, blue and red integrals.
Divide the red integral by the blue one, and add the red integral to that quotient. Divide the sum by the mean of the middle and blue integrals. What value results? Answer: 0.7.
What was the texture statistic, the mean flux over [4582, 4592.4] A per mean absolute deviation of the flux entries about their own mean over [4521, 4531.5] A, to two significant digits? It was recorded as 94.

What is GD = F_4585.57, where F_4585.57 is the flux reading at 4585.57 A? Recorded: 5.93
